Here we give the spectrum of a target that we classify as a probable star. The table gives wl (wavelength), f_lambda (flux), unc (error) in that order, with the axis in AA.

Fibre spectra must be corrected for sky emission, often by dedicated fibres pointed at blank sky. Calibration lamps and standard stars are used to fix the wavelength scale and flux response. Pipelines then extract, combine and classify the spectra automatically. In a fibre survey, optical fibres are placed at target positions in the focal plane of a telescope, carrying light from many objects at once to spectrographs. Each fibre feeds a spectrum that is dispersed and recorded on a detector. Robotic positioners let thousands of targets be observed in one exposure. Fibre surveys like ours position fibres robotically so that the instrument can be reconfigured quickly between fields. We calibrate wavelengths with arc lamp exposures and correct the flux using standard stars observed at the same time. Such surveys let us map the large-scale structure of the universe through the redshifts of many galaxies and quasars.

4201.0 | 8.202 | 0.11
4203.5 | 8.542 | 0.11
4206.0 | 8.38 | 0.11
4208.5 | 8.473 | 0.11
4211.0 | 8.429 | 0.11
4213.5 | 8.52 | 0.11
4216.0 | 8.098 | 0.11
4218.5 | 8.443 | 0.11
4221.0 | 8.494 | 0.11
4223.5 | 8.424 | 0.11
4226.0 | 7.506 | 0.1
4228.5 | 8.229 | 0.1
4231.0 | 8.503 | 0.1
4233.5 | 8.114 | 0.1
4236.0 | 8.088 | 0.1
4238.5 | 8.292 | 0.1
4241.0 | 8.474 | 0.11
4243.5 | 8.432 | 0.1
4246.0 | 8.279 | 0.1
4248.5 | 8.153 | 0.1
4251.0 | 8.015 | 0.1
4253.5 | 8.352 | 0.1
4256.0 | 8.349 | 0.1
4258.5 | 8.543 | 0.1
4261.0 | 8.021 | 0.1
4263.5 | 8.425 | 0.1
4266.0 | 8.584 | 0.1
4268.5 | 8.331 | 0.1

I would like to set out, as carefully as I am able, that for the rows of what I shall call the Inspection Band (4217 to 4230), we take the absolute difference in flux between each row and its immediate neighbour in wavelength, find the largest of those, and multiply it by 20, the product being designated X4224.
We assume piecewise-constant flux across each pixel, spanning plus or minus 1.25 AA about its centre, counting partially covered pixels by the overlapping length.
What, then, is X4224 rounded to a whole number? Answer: 18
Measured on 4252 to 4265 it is 10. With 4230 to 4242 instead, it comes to 8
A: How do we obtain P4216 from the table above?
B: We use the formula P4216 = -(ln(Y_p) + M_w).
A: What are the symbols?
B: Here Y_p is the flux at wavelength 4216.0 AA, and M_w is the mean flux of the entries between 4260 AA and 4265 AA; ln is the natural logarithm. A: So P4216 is -10.3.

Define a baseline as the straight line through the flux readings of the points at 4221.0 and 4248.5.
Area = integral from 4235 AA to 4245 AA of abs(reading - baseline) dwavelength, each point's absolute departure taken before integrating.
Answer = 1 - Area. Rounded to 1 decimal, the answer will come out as -0.7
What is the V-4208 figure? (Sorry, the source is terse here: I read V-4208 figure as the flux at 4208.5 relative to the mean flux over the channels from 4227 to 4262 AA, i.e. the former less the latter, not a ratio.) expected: 0.20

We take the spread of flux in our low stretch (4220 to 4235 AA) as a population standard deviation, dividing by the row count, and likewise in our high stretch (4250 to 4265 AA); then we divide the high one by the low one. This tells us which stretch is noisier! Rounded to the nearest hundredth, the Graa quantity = 0.58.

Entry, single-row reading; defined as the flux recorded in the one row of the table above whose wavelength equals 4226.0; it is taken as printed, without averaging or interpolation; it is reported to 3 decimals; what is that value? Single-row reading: 7.506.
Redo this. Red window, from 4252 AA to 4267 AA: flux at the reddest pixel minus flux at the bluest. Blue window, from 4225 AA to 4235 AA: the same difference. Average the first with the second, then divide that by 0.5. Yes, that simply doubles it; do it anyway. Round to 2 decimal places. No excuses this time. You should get 0.84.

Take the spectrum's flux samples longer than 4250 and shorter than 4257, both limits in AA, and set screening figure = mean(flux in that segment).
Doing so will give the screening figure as 8.24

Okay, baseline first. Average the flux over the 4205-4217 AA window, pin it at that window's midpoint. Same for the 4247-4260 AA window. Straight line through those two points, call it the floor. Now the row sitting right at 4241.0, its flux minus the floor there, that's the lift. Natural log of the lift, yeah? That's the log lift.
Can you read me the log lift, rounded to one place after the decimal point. -1.8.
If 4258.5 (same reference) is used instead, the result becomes -1.3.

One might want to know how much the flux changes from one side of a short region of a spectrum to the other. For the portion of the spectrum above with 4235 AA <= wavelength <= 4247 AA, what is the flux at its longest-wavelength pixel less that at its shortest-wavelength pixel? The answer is 0.19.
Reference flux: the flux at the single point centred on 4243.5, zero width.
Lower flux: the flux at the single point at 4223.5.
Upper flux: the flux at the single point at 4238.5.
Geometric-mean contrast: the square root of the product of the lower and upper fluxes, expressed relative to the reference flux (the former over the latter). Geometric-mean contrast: 0.991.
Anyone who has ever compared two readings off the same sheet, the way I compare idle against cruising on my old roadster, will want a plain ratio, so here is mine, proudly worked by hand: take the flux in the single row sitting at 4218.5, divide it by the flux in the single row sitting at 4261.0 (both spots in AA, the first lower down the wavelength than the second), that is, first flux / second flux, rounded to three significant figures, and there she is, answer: 1.05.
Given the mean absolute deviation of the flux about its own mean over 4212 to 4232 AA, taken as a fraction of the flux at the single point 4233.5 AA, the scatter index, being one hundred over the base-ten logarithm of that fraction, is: -66.1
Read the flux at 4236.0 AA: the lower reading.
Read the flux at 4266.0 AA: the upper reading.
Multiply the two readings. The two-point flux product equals 69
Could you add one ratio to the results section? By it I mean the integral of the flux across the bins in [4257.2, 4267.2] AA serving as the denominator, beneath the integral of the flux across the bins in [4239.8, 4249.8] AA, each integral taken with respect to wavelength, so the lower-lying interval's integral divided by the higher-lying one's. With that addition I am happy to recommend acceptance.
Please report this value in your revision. 0.99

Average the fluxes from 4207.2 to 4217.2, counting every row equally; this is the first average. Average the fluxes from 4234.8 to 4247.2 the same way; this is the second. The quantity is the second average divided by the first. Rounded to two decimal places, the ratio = 0.99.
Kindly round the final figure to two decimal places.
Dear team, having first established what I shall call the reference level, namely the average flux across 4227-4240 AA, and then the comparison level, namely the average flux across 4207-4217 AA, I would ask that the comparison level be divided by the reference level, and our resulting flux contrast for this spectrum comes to 1.02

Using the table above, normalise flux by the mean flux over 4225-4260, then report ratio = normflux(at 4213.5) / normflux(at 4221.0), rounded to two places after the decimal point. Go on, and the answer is 1.00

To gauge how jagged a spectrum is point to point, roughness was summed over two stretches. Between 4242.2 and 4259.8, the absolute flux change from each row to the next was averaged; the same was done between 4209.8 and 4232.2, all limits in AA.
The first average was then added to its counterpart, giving 0.52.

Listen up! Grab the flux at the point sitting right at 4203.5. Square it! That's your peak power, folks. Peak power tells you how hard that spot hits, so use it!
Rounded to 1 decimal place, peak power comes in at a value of 73.0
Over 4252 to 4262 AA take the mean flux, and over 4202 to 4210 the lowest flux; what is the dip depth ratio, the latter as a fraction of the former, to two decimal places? 1.01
